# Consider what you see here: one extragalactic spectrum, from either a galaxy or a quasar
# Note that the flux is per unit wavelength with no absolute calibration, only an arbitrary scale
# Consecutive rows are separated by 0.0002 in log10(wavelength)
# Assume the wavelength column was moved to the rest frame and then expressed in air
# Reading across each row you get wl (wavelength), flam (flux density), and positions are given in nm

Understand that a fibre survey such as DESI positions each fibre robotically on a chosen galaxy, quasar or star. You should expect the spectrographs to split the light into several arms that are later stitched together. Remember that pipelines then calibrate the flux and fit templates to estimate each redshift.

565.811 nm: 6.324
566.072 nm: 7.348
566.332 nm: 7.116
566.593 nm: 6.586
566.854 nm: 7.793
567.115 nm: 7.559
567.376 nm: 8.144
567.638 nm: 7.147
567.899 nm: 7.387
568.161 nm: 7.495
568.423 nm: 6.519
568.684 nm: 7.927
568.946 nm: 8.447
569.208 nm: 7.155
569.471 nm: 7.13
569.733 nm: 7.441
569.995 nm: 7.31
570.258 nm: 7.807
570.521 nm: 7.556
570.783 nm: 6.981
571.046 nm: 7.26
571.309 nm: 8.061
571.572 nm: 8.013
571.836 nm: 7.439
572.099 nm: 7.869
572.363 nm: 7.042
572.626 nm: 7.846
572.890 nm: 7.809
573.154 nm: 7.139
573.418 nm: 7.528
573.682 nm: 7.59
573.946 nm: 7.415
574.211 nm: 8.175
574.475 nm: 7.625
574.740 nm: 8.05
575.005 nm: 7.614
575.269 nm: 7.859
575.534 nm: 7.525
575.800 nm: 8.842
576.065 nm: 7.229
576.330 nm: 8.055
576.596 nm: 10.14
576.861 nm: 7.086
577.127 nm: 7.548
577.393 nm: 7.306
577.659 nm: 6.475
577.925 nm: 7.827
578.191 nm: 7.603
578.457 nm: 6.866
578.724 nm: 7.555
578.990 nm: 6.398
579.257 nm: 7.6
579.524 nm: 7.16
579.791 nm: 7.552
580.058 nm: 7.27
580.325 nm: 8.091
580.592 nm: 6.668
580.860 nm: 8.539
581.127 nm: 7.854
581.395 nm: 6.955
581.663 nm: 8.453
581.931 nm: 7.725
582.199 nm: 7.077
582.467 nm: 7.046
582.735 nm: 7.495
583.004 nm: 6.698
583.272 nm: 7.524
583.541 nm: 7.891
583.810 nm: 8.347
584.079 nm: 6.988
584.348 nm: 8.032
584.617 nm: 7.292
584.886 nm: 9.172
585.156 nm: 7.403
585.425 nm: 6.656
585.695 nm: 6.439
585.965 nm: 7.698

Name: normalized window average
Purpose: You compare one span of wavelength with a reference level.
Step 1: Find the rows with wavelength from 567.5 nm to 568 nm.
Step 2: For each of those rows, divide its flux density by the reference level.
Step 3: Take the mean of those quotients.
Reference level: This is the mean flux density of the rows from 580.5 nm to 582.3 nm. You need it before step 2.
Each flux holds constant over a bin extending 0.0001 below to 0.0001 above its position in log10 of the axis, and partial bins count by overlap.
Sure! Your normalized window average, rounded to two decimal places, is 0.95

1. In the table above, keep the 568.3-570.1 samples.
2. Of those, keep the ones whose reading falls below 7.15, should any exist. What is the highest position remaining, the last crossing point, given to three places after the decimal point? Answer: 569.471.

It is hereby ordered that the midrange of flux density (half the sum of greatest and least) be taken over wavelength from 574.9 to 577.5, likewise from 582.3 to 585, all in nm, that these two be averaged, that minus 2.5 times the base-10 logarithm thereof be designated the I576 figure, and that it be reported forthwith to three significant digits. -2.29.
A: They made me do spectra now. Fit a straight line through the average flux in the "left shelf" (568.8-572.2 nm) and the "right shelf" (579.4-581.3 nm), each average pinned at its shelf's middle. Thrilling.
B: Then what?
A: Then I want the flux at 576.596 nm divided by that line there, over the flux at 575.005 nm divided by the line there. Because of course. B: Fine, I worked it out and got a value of 1.33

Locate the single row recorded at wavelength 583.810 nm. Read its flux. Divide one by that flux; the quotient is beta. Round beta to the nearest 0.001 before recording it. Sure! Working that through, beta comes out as 0.120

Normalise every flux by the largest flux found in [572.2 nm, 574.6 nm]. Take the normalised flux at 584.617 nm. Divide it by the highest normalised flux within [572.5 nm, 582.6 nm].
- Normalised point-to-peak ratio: 0.72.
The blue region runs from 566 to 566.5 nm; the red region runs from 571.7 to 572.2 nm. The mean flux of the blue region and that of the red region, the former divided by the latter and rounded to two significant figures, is 0.94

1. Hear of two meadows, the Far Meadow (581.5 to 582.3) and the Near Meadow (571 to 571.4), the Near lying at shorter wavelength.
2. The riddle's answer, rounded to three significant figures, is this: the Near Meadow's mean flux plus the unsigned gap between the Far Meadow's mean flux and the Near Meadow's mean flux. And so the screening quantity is 7.75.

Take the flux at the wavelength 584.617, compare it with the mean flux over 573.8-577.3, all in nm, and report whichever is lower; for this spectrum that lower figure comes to 7.29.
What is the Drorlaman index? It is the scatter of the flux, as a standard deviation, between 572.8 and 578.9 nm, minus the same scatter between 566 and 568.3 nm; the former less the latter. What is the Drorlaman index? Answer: 0.28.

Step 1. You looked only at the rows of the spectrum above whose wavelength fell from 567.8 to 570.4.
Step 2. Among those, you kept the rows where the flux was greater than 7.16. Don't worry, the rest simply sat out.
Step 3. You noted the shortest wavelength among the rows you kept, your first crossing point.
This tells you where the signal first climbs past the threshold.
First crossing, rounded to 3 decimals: 567.899 nm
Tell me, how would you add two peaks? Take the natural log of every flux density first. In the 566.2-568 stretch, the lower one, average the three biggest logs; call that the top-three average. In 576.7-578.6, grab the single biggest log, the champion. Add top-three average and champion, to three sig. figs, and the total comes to 4.12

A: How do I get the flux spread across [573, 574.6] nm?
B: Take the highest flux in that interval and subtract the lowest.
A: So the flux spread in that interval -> 1.0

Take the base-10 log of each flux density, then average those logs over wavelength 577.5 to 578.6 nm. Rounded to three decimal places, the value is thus 0.856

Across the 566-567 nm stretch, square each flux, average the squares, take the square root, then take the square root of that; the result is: 2.688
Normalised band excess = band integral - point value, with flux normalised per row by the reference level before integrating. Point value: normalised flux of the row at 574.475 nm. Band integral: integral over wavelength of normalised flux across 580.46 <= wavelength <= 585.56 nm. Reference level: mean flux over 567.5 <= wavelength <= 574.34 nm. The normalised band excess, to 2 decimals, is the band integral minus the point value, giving 4.12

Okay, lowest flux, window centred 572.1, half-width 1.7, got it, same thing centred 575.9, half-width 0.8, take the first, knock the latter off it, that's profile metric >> -0.2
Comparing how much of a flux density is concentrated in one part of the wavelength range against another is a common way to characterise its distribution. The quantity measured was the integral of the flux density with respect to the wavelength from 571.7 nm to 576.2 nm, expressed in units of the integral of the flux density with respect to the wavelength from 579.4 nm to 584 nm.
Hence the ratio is 1.00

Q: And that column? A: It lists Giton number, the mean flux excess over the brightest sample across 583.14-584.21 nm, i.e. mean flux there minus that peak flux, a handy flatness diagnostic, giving -0.66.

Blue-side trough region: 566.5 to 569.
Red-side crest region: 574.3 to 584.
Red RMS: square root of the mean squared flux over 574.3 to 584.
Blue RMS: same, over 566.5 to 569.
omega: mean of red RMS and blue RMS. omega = 7.58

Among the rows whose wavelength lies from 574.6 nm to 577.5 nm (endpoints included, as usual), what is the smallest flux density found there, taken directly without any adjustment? 7.086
